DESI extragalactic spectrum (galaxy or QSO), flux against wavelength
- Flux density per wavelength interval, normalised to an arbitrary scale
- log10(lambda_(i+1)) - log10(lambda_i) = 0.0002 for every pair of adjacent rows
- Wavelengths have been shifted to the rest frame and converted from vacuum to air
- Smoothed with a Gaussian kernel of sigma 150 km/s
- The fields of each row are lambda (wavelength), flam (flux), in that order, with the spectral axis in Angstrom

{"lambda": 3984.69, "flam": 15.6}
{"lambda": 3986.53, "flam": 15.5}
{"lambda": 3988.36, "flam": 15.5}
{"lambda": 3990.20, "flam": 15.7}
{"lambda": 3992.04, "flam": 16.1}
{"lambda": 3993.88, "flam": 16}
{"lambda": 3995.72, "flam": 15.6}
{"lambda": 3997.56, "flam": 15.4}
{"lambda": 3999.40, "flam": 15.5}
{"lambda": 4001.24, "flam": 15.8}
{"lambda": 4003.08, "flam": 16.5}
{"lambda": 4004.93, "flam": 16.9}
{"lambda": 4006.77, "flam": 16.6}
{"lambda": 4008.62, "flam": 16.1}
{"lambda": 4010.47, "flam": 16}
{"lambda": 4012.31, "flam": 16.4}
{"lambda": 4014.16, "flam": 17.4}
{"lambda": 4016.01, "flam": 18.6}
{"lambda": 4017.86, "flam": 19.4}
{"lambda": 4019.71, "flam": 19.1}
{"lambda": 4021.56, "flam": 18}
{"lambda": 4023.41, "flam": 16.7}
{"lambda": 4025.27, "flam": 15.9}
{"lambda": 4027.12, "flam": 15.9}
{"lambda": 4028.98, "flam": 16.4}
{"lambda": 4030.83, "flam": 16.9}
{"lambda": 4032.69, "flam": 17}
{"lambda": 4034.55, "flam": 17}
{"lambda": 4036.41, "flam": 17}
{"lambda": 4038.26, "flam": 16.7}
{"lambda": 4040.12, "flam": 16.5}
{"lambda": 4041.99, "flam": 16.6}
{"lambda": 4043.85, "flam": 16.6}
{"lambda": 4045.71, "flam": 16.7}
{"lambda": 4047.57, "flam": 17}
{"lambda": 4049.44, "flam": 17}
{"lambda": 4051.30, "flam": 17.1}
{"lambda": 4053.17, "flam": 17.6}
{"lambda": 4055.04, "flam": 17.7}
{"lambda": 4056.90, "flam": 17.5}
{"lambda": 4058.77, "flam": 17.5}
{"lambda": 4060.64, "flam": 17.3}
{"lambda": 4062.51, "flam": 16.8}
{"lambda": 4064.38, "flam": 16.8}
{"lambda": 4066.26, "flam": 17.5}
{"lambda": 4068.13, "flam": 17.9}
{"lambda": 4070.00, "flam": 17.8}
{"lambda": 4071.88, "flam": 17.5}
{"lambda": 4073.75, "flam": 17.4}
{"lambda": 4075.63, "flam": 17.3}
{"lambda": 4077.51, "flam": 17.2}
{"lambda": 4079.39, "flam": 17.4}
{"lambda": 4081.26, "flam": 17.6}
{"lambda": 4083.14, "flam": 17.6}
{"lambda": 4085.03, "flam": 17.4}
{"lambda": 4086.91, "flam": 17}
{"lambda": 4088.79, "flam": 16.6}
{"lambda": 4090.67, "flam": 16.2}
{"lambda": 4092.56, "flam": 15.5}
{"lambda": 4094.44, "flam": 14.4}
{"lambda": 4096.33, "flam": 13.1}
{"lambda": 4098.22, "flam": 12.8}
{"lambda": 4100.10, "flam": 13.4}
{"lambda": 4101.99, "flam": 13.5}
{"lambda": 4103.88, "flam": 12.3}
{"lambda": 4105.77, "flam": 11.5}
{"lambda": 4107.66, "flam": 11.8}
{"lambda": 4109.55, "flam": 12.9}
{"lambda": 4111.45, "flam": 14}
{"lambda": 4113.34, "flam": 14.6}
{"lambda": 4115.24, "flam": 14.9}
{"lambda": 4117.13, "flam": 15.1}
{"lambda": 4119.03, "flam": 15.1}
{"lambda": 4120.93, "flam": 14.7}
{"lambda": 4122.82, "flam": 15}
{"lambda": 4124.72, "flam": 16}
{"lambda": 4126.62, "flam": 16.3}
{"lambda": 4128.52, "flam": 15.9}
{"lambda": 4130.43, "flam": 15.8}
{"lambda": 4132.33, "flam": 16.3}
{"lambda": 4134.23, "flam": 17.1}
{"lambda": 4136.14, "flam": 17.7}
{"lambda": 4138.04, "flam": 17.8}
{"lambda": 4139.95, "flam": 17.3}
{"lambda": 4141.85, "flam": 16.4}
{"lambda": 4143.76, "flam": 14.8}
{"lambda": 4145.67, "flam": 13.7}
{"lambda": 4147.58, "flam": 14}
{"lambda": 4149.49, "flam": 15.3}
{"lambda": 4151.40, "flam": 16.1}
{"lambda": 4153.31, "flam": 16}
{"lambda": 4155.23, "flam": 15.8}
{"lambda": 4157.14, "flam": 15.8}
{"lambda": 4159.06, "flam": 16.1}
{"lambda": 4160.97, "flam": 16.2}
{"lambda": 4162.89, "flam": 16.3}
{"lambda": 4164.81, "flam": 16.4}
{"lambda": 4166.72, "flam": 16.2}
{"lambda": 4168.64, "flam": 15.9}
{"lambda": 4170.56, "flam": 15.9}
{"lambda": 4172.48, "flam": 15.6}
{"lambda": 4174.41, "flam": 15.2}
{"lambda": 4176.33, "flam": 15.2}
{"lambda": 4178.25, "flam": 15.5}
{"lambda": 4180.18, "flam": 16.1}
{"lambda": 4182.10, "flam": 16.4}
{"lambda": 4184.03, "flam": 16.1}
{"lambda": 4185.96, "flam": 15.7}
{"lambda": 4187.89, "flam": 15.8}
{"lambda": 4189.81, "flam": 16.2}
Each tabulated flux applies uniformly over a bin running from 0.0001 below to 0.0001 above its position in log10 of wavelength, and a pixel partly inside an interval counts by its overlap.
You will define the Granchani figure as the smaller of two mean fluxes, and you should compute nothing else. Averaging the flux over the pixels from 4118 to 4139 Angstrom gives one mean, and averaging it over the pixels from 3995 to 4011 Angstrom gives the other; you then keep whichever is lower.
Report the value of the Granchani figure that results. 16.0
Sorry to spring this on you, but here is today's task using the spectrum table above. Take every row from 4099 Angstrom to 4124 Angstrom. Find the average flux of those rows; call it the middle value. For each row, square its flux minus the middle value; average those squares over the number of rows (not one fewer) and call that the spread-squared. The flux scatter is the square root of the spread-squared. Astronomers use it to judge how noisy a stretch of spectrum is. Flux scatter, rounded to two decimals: 1.24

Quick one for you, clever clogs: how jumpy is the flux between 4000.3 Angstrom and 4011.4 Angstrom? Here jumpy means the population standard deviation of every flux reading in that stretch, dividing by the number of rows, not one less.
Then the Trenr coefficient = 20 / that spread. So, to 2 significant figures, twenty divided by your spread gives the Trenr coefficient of 53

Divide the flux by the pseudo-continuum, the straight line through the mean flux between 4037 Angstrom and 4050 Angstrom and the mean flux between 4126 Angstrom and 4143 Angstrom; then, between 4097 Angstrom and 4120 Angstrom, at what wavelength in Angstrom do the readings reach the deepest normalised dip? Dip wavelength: 4105.77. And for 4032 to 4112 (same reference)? 4105.77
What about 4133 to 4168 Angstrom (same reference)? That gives 4145.67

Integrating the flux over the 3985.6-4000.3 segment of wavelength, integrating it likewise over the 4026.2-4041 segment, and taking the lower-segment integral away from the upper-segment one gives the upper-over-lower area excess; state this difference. 17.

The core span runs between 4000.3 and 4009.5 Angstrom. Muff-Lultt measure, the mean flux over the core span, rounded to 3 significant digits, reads 16.4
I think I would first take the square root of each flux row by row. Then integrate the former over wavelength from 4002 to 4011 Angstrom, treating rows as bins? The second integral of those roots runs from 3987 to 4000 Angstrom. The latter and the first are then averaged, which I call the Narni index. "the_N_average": 44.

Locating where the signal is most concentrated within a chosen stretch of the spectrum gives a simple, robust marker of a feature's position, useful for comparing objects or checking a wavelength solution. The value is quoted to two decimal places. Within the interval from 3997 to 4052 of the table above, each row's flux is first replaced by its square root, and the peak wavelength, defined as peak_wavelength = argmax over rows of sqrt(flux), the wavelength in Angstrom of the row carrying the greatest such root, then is 4017.86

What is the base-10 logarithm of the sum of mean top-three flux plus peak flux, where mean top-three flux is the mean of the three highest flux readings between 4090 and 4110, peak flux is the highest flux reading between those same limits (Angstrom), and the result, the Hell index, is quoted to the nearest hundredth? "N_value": 1.50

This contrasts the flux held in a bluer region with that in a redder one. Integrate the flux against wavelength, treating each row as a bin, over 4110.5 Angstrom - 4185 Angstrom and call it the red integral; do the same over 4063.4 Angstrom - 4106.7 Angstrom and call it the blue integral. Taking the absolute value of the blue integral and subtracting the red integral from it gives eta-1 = -486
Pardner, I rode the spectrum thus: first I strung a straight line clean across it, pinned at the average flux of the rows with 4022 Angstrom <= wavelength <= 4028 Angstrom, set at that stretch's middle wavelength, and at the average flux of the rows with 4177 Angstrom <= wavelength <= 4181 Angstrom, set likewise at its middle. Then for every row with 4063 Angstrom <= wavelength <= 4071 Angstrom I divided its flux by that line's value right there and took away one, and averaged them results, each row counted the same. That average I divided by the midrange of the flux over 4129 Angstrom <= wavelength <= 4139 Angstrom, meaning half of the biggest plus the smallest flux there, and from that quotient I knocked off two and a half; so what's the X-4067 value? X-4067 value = -2.495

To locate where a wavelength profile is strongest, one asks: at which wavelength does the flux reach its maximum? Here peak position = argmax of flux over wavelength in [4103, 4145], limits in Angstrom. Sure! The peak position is 4138.04 Angstrom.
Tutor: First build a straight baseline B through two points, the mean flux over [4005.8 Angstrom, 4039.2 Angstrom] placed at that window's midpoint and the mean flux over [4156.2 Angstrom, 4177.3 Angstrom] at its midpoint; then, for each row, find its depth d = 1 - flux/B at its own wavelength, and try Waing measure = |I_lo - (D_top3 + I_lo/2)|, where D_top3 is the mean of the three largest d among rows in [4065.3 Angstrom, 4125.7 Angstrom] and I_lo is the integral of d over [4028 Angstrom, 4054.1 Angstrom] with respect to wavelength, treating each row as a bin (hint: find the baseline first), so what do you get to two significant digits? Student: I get 0.24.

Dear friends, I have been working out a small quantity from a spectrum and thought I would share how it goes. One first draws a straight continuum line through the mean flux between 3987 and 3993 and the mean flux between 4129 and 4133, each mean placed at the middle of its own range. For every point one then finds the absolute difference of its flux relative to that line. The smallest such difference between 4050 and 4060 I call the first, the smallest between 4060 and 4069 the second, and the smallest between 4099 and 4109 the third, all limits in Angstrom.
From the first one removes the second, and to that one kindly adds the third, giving 2.8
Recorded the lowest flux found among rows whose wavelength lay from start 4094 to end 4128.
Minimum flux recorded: 11.5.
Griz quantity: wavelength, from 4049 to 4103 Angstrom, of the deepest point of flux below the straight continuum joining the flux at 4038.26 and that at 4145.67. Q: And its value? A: 4098.22 Angstrom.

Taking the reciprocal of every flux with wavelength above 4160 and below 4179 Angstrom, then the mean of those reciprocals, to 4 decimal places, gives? 0.0632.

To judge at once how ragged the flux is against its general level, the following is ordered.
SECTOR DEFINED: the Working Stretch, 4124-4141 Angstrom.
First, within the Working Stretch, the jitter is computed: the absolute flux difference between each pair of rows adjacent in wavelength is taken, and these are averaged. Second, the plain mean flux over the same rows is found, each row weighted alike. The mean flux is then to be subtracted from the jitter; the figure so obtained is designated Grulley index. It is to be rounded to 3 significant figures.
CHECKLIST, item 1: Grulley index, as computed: -16.3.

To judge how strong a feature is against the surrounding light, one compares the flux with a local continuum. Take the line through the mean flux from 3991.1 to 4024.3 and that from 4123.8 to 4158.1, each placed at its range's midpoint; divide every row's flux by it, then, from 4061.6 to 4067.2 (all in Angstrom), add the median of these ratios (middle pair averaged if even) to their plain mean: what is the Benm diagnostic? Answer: 2.06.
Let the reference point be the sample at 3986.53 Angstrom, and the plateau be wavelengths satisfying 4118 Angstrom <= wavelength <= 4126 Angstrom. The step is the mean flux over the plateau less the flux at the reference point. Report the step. -0.3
